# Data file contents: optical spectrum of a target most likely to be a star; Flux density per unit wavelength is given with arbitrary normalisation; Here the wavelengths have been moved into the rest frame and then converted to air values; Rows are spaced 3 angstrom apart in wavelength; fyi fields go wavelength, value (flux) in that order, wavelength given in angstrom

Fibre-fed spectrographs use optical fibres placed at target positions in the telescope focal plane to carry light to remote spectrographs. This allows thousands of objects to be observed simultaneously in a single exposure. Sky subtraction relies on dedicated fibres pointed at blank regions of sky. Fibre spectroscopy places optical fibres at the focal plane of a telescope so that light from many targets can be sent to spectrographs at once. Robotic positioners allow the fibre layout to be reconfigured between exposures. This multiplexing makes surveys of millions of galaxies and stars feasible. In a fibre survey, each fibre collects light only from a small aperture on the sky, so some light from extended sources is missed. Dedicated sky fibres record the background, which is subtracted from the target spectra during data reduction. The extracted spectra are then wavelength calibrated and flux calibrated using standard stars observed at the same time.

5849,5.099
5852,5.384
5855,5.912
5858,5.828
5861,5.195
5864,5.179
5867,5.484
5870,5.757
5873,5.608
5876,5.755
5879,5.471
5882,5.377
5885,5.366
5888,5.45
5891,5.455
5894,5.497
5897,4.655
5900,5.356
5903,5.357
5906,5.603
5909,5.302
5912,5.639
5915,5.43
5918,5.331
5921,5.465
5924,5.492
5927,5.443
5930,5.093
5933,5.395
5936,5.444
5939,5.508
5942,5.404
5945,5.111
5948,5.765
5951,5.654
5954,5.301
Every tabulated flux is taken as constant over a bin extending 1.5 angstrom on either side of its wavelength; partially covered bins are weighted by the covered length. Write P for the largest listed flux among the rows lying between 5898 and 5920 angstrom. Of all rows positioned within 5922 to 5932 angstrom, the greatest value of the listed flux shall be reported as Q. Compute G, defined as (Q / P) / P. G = 0.173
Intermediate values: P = 5.639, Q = 5.492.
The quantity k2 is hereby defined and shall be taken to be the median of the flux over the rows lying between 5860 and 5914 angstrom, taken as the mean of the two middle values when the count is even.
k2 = 5.45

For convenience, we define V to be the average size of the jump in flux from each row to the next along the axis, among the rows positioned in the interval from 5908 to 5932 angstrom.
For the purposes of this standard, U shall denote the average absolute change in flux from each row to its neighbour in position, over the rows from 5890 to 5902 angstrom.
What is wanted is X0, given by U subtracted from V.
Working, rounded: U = 0.528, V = 0.17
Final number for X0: -0.36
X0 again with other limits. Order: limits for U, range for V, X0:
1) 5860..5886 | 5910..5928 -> -0.06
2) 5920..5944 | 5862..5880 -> 0.10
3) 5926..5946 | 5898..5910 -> -0.01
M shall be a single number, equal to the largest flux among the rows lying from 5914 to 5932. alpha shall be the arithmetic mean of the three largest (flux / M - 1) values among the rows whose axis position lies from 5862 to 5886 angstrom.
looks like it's 0.039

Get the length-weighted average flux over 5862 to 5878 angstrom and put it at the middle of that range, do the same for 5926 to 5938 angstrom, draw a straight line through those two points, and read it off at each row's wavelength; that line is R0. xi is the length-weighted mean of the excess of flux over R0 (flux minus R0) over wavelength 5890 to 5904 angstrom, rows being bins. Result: -0.2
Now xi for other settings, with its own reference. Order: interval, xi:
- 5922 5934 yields 0.0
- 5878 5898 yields -0.1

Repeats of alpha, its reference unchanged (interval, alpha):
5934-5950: 0.015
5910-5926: 0.007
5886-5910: 0.005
